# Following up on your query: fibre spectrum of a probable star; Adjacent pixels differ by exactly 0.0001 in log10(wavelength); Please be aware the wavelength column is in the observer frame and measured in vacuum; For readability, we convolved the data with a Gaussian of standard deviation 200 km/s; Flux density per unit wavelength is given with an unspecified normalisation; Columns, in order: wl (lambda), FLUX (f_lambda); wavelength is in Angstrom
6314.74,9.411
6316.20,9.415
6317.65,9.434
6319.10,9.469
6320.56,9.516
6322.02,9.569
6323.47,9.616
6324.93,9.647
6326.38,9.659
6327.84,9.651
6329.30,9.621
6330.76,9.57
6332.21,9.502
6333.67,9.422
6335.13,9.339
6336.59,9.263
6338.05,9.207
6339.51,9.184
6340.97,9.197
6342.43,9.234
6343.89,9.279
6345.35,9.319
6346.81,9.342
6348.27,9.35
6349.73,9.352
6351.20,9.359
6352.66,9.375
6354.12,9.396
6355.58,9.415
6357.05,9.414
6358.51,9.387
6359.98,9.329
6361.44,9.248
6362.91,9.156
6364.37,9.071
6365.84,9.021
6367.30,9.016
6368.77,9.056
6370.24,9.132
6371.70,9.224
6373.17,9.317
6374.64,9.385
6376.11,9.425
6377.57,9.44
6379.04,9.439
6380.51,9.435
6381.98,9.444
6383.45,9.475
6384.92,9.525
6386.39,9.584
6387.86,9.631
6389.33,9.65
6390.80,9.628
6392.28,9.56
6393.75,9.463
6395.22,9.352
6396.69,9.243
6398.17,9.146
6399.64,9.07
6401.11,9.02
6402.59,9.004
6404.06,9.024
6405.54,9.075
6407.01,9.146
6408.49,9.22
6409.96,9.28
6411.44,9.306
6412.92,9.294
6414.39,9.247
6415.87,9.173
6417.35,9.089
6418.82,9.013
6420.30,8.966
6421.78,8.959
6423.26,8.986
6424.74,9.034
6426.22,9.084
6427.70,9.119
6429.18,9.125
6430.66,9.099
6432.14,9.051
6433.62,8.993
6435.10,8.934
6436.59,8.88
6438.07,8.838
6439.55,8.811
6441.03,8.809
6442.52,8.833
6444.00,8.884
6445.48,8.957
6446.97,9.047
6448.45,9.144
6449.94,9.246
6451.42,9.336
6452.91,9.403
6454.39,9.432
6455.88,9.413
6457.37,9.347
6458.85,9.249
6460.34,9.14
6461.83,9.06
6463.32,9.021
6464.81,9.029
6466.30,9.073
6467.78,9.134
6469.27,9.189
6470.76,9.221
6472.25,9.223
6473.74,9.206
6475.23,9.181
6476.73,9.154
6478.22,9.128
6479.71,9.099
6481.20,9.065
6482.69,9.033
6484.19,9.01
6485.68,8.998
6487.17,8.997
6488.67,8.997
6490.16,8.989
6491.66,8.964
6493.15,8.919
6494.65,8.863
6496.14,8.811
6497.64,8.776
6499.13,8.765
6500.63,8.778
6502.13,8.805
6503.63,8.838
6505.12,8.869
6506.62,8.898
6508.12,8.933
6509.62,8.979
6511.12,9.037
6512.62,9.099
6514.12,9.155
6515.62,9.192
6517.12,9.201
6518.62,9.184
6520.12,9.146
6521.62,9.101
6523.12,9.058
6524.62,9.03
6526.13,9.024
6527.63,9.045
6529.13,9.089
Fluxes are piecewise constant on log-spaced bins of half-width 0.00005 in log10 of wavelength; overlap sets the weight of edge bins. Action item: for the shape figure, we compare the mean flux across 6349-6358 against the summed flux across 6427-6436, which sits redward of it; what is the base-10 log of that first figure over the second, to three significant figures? -0.763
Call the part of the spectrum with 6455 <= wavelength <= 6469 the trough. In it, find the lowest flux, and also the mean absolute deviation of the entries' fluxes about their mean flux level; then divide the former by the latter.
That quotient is 78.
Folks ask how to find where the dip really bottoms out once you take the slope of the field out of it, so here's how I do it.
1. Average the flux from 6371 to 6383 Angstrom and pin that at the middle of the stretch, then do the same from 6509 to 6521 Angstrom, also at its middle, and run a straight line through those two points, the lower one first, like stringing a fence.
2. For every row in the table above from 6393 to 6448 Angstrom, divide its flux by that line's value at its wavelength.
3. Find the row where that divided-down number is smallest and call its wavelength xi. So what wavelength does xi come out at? 6439.55 Angstrom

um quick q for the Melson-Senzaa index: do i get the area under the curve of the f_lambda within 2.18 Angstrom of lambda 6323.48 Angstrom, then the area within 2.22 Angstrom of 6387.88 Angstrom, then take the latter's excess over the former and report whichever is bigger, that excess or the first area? 42.0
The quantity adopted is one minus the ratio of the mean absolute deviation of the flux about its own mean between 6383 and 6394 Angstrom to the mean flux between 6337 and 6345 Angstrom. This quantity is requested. 0.994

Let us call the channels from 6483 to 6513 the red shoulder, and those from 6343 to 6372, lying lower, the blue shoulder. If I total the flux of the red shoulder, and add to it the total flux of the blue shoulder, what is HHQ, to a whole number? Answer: 364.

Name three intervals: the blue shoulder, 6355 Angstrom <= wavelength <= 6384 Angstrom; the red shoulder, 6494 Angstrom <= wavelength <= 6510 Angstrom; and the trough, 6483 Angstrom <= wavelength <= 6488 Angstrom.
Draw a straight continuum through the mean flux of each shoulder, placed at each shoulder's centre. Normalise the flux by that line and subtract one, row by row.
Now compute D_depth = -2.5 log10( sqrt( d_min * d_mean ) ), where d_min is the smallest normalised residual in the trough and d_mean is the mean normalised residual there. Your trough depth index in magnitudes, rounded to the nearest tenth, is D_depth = 4.9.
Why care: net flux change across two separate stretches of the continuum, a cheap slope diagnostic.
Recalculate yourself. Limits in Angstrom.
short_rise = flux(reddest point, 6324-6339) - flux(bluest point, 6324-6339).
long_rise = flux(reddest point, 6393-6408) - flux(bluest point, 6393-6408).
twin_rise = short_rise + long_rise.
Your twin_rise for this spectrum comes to -0.76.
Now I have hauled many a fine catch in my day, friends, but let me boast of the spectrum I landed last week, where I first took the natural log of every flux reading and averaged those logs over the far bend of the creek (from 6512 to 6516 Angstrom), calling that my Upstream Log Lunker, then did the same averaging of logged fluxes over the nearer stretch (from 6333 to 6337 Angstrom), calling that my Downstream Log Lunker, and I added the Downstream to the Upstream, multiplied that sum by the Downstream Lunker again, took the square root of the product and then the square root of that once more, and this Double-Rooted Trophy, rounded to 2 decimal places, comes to 1.78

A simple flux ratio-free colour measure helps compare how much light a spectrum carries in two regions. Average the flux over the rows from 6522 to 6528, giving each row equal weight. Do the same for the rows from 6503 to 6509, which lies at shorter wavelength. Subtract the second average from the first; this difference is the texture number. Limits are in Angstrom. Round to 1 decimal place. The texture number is 0.2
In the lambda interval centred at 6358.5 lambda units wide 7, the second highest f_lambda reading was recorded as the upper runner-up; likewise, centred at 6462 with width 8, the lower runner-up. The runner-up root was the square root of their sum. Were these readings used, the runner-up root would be 4.31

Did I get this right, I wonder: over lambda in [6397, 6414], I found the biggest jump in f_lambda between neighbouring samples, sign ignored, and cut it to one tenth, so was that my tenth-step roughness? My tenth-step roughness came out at 0.0076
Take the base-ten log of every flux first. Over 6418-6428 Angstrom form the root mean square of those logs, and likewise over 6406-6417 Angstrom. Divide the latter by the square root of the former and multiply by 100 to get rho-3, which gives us 99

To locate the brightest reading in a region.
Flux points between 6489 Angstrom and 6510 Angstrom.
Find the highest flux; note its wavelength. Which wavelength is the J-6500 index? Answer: 6490.16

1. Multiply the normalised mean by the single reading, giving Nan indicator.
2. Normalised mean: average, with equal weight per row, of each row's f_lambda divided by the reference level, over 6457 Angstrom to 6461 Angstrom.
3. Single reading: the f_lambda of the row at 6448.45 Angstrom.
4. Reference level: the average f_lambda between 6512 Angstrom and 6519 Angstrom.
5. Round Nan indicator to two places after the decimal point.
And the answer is 9.22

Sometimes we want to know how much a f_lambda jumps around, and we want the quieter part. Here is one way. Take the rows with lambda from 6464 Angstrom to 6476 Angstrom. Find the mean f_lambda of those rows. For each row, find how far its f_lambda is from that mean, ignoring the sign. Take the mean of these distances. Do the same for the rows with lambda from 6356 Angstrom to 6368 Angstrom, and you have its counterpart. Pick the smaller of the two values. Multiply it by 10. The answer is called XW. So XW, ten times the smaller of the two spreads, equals 0.59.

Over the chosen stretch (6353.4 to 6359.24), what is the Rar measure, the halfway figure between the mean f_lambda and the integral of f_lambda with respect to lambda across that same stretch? 32.2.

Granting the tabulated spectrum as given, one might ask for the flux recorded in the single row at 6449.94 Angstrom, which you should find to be 9.246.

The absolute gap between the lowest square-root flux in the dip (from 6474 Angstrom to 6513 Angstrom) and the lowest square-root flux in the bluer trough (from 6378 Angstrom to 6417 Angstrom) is 0.04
